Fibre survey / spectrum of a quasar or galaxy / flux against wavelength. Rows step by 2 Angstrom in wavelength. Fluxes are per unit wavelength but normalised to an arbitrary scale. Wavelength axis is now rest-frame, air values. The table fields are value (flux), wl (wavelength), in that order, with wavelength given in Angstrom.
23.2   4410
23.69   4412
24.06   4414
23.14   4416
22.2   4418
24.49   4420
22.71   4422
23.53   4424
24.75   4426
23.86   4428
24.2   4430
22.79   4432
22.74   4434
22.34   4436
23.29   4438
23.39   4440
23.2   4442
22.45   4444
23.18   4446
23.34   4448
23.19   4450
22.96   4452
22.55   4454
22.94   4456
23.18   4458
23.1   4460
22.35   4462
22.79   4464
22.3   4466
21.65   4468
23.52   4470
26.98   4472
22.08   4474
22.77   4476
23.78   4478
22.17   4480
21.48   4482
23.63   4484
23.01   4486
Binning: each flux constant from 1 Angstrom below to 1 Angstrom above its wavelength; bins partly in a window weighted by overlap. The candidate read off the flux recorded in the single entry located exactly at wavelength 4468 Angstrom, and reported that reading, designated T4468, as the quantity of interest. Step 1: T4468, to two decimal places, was 21.65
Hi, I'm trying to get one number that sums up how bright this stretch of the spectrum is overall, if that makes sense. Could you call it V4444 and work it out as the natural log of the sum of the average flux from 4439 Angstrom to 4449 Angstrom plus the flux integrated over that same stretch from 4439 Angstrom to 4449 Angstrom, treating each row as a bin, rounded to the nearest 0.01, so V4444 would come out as 5.54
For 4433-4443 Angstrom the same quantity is 5.53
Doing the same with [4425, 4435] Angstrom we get 5.56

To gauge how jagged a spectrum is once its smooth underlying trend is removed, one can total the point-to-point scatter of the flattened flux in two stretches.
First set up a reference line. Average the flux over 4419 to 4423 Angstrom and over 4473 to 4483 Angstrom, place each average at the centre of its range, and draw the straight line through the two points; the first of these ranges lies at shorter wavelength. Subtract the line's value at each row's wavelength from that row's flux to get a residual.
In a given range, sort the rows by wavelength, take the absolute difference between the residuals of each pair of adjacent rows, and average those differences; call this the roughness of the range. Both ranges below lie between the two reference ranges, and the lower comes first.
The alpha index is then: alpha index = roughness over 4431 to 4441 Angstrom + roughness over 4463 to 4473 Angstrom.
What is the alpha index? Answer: 2.0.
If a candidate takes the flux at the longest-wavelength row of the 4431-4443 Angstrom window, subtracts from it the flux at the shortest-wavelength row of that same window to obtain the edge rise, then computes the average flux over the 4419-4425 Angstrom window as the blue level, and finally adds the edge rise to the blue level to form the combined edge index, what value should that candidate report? 24.0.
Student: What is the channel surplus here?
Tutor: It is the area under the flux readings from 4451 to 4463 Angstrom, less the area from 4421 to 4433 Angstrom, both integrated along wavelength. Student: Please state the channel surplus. -10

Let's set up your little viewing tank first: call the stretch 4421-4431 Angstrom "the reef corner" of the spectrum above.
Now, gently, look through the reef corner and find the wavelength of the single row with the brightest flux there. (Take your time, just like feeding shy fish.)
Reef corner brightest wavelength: 4426 Angstrom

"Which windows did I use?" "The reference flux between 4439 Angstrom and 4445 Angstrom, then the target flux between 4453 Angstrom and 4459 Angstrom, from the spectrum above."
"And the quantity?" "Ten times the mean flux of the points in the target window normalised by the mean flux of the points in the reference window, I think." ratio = 9.95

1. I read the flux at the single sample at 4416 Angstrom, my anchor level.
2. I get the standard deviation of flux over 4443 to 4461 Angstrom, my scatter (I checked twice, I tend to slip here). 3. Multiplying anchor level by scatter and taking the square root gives 2.6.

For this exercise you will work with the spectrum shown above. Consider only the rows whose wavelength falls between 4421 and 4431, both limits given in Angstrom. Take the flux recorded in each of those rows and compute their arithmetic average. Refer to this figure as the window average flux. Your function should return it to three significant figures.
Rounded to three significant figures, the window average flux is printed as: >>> 23.8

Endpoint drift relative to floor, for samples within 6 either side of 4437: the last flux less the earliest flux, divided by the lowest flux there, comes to 0.018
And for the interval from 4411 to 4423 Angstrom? -0.044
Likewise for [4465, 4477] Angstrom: 0.022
